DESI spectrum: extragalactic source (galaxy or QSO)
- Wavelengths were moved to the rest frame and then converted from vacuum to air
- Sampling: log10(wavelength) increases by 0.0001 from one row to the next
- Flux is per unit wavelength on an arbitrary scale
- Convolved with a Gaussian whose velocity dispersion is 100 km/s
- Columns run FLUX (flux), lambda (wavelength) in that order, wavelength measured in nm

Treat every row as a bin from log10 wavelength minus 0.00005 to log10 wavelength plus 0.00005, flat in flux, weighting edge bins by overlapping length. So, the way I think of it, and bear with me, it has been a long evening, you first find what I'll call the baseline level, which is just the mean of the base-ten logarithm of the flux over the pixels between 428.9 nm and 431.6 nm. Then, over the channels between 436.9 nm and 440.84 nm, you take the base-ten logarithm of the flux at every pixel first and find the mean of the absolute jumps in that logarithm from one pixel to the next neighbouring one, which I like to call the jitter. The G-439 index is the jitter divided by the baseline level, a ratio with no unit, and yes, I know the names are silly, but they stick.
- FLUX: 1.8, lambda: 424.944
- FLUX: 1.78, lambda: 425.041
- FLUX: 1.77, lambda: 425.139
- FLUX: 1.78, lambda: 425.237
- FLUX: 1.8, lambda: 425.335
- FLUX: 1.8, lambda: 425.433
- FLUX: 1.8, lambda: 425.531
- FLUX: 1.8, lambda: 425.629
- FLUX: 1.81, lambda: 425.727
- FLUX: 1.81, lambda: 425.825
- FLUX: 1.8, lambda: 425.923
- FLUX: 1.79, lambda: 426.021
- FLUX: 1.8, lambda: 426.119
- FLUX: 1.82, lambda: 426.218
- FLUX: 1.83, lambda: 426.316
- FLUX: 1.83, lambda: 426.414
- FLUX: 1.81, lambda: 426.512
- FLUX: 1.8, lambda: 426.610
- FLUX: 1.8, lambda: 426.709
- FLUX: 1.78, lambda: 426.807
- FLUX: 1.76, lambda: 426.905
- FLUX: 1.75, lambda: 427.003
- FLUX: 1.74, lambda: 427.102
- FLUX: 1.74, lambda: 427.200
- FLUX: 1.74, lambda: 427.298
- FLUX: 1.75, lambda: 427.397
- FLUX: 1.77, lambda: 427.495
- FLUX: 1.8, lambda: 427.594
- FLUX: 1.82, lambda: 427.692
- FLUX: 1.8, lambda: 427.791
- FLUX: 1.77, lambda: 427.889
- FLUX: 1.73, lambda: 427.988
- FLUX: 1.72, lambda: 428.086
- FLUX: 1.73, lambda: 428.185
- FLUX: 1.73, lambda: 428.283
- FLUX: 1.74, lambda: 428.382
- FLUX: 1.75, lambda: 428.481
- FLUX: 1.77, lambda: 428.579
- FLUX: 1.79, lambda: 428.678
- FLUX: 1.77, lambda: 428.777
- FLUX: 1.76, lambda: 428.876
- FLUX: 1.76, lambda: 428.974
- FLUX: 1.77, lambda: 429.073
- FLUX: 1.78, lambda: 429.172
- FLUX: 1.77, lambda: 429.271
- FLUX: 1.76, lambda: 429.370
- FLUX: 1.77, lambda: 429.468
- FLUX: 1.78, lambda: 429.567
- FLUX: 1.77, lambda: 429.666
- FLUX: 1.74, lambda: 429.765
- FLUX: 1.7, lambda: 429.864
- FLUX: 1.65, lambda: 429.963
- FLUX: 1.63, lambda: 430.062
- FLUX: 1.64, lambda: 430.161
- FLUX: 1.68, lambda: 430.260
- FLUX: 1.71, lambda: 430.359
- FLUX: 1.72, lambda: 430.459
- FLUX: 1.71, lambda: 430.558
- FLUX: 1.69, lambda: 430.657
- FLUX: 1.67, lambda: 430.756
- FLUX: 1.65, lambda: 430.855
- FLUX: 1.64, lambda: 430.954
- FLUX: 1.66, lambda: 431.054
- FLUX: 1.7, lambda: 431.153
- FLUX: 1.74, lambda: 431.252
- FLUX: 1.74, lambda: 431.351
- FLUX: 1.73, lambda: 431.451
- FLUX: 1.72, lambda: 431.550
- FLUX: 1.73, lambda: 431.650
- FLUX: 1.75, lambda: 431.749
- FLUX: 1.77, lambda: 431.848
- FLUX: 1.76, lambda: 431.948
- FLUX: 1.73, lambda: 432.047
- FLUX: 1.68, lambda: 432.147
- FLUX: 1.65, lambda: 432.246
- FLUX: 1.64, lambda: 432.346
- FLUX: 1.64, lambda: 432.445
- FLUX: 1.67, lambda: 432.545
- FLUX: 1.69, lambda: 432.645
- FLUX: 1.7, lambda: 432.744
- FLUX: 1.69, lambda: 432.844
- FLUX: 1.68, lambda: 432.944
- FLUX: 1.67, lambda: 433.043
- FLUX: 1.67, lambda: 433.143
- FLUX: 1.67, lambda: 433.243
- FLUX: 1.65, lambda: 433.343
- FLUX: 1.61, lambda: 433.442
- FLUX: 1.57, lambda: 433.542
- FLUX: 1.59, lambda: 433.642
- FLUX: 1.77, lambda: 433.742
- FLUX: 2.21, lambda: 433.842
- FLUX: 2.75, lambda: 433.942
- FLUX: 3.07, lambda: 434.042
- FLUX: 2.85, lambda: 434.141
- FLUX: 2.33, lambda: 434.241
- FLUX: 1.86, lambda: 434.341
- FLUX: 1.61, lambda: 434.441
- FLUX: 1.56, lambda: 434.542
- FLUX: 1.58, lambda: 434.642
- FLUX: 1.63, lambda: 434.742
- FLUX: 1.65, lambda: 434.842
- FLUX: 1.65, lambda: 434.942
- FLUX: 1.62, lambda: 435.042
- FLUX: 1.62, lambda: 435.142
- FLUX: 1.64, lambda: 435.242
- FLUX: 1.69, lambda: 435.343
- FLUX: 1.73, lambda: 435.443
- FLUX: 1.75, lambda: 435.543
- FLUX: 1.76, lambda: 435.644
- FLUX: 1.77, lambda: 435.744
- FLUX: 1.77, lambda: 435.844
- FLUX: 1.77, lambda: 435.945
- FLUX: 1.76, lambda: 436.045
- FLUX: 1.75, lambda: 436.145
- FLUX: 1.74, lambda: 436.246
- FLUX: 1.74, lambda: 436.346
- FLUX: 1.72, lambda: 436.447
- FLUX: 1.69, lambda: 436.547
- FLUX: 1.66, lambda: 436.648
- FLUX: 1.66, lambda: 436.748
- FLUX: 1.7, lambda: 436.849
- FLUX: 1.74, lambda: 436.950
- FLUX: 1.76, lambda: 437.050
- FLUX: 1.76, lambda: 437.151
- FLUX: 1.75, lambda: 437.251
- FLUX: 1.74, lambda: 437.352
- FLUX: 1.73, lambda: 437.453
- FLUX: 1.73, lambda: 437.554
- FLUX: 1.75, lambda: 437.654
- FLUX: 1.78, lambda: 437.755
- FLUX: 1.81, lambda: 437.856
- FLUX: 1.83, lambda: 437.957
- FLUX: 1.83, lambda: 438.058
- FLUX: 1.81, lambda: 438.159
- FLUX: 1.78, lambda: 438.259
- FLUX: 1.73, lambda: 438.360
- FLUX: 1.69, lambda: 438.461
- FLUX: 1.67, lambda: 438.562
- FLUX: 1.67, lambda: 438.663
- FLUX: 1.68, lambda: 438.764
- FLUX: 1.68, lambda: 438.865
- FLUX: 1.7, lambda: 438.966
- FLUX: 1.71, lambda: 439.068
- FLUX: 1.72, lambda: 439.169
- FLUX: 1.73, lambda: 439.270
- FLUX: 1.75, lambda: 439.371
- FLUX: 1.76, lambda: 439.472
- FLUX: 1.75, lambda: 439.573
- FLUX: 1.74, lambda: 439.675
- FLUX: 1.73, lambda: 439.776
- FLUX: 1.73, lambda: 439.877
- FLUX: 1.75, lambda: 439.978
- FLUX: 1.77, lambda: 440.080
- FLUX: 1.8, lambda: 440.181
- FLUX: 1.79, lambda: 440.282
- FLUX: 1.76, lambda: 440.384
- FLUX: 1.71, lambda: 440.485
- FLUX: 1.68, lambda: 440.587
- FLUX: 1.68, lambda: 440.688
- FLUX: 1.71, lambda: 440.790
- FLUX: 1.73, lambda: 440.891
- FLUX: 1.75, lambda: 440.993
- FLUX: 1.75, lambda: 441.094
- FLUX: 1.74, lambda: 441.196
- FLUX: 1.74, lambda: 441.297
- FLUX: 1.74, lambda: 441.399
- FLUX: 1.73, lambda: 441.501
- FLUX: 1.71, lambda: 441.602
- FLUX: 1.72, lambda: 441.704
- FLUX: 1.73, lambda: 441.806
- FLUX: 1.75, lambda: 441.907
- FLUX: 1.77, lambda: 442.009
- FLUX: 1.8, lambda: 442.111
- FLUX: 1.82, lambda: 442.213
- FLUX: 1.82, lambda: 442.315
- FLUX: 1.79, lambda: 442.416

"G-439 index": 0.018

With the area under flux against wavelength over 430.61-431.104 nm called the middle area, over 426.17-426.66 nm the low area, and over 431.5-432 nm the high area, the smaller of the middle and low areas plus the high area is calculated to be 1.69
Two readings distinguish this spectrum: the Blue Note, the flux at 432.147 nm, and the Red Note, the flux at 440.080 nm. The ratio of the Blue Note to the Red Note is 0.95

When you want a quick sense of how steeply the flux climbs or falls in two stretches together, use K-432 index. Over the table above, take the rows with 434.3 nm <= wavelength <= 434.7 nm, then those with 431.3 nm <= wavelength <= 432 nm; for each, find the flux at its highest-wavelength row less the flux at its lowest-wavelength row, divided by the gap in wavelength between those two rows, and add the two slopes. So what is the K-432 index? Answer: -0.90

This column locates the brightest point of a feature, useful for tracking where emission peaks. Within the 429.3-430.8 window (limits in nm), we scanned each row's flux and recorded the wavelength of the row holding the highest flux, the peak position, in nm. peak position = 429.567 nm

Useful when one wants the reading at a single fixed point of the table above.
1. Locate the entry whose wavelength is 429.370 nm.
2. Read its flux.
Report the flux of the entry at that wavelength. 1.76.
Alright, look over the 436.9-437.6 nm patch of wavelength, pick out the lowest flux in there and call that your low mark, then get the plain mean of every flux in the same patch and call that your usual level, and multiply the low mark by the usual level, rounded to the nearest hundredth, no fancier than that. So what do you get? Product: 3.02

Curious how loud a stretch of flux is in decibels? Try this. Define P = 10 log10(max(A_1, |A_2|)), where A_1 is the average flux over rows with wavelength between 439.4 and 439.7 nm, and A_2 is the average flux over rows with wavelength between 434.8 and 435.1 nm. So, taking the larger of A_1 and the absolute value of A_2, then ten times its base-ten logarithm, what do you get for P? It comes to 2.43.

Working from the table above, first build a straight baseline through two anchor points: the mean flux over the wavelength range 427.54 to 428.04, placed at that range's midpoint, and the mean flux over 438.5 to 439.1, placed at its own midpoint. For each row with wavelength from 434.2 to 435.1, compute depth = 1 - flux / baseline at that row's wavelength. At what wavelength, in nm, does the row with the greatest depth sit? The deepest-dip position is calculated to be 434.542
